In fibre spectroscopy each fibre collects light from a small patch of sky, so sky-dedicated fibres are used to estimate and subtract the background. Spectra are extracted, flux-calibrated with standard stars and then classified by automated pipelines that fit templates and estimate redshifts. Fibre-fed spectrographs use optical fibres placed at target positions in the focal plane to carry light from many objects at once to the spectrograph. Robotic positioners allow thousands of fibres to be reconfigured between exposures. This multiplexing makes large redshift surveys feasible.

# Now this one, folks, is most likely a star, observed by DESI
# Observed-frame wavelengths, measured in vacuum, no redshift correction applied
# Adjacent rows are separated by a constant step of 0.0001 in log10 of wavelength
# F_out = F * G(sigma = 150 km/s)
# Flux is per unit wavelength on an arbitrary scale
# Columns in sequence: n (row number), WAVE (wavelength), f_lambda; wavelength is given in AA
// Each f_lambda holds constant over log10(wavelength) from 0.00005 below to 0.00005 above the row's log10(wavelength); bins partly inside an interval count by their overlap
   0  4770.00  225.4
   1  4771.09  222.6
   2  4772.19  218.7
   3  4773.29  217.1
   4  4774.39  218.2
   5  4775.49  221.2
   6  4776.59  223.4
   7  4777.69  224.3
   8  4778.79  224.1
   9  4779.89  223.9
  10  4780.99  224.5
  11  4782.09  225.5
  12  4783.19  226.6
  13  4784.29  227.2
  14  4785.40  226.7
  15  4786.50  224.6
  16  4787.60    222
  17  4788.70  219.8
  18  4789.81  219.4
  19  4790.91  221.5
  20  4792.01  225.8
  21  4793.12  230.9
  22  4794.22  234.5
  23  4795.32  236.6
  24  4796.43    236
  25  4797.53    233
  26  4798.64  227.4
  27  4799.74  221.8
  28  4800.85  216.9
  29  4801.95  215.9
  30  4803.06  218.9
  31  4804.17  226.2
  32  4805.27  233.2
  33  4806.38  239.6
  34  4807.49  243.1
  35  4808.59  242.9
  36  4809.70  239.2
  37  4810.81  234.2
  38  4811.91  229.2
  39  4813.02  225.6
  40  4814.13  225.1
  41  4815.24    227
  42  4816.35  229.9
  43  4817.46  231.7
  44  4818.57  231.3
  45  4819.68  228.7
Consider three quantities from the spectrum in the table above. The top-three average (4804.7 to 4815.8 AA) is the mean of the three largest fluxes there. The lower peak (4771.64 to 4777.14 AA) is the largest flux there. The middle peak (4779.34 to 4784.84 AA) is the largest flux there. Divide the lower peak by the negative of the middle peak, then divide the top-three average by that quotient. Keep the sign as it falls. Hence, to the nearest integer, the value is -246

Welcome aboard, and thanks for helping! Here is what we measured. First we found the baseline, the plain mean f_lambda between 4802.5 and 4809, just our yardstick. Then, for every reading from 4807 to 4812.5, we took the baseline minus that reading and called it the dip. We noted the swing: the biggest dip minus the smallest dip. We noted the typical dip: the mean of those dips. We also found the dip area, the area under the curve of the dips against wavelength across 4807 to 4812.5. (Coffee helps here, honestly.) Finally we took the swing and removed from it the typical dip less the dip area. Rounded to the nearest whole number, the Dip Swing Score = -3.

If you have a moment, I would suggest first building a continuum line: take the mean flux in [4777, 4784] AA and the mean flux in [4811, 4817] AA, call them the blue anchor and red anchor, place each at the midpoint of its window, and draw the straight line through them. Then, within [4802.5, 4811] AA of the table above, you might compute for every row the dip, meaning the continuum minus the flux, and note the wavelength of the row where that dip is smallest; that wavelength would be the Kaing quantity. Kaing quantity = 4807.49 AA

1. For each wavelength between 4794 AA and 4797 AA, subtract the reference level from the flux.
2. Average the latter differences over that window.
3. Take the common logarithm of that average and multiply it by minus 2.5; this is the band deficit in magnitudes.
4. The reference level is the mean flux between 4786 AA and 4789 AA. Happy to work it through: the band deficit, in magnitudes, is -2.8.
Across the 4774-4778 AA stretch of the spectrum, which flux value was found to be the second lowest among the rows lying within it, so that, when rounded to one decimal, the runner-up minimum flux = 221.2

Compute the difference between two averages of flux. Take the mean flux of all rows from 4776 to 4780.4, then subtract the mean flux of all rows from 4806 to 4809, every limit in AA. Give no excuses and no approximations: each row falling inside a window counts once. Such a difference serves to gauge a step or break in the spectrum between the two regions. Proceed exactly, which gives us -18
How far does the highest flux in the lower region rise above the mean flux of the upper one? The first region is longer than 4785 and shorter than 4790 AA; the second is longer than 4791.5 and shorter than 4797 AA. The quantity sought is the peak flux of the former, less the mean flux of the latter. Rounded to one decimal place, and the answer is -6.1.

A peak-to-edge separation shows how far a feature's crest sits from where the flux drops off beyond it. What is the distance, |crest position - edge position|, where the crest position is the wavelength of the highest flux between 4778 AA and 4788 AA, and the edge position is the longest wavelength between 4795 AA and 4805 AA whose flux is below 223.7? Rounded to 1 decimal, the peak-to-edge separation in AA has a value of 18.8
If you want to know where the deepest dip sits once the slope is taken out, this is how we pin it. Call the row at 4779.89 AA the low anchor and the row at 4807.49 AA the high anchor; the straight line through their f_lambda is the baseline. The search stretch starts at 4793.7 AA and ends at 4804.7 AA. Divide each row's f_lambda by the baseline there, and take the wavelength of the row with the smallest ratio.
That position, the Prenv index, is 4801.95 AA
